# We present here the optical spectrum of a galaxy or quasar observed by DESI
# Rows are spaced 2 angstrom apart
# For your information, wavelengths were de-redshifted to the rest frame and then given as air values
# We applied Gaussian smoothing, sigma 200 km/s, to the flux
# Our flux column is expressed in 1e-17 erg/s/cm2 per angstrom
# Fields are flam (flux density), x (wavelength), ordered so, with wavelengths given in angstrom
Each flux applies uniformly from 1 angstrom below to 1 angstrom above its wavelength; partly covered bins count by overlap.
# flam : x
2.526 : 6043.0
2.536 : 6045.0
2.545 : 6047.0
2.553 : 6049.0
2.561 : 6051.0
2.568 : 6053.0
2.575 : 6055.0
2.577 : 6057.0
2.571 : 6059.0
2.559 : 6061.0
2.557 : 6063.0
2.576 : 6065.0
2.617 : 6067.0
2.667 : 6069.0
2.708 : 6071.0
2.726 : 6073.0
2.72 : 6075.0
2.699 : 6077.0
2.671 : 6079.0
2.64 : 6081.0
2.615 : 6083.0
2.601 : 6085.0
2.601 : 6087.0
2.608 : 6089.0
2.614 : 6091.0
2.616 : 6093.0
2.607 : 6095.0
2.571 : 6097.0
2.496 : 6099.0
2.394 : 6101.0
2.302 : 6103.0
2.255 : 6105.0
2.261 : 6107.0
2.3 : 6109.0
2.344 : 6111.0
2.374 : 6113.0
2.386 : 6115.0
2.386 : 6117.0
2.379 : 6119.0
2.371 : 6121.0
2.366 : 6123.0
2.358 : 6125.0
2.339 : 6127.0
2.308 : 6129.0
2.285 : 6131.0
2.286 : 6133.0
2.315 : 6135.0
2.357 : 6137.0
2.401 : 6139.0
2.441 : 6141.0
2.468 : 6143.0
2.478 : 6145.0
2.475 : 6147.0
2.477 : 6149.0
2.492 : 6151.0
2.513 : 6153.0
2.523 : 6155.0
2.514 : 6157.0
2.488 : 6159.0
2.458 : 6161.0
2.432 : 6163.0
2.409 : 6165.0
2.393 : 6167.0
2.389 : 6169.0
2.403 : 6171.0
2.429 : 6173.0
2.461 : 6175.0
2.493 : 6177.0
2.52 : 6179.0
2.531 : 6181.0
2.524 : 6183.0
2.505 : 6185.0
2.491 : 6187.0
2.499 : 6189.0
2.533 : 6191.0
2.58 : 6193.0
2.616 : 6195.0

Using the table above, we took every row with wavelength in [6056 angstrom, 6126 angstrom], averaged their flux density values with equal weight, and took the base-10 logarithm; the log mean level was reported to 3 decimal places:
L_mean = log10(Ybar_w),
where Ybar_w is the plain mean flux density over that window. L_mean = 0.401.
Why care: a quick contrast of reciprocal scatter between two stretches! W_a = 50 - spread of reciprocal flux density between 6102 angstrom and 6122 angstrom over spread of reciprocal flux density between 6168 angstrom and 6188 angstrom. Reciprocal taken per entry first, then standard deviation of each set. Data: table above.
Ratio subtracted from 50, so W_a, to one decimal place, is 48.9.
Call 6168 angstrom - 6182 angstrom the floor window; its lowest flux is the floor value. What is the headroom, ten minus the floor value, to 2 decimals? 7.61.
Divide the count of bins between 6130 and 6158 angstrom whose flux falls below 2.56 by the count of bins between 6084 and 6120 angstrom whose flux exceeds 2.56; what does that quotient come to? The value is 2.0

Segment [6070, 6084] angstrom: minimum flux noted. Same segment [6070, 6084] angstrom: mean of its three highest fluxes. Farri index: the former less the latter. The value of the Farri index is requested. -0.10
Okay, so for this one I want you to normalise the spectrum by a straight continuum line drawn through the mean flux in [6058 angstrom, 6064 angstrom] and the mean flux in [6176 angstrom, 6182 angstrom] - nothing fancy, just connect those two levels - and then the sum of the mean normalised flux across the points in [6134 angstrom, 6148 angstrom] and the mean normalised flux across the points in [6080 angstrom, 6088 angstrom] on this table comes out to 1.98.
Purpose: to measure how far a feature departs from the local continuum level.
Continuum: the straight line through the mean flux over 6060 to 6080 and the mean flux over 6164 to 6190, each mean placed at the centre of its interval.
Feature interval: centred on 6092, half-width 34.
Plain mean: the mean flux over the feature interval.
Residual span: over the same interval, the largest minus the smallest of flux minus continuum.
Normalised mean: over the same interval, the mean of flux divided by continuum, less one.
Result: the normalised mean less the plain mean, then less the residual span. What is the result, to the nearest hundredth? -2.97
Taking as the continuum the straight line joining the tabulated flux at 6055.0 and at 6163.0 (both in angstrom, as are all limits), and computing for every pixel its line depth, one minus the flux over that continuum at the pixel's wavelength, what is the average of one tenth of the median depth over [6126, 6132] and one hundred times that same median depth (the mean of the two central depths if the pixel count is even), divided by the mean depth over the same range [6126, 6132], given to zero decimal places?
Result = 51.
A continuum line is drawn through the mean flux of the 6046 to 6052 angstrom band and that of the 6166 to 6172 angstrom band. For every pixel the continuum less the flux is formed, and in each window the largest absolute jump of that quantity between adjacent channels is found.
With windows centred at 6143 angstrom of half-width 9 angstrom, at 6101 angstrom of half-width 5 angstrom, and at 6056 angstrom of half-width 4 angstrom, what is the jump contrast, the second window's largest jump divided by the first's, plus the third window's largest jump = 2.14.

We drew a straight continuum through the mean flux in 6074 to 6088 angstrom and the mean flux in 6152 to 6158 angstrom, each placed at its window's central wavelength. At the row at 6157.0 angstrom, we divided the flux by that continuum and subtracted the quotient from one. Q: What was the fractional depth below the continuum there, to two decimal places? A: 0.00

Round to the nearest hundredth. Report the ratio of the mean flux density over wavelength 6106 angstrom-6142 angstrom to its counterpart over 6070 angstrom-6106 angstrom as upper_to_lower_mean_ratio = 0.91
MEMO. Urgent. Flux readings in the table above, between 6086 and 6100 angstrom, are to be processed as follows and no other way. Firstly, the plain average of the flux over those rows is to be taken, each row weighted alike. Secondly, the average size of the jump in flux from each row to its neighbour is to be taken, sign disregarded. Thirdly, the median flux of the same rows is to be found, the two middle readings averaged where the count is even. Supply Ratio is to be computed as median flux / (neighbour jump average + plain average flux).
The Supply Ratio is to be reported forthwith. 1.00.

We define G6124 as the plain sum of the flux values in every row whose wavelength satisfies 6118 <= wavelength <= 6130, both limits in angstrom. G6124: 14.1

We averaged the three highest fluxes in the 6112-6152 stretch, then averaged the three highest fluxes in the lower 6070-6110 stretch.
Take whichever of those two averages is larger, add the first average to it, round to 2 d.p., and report 5.20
